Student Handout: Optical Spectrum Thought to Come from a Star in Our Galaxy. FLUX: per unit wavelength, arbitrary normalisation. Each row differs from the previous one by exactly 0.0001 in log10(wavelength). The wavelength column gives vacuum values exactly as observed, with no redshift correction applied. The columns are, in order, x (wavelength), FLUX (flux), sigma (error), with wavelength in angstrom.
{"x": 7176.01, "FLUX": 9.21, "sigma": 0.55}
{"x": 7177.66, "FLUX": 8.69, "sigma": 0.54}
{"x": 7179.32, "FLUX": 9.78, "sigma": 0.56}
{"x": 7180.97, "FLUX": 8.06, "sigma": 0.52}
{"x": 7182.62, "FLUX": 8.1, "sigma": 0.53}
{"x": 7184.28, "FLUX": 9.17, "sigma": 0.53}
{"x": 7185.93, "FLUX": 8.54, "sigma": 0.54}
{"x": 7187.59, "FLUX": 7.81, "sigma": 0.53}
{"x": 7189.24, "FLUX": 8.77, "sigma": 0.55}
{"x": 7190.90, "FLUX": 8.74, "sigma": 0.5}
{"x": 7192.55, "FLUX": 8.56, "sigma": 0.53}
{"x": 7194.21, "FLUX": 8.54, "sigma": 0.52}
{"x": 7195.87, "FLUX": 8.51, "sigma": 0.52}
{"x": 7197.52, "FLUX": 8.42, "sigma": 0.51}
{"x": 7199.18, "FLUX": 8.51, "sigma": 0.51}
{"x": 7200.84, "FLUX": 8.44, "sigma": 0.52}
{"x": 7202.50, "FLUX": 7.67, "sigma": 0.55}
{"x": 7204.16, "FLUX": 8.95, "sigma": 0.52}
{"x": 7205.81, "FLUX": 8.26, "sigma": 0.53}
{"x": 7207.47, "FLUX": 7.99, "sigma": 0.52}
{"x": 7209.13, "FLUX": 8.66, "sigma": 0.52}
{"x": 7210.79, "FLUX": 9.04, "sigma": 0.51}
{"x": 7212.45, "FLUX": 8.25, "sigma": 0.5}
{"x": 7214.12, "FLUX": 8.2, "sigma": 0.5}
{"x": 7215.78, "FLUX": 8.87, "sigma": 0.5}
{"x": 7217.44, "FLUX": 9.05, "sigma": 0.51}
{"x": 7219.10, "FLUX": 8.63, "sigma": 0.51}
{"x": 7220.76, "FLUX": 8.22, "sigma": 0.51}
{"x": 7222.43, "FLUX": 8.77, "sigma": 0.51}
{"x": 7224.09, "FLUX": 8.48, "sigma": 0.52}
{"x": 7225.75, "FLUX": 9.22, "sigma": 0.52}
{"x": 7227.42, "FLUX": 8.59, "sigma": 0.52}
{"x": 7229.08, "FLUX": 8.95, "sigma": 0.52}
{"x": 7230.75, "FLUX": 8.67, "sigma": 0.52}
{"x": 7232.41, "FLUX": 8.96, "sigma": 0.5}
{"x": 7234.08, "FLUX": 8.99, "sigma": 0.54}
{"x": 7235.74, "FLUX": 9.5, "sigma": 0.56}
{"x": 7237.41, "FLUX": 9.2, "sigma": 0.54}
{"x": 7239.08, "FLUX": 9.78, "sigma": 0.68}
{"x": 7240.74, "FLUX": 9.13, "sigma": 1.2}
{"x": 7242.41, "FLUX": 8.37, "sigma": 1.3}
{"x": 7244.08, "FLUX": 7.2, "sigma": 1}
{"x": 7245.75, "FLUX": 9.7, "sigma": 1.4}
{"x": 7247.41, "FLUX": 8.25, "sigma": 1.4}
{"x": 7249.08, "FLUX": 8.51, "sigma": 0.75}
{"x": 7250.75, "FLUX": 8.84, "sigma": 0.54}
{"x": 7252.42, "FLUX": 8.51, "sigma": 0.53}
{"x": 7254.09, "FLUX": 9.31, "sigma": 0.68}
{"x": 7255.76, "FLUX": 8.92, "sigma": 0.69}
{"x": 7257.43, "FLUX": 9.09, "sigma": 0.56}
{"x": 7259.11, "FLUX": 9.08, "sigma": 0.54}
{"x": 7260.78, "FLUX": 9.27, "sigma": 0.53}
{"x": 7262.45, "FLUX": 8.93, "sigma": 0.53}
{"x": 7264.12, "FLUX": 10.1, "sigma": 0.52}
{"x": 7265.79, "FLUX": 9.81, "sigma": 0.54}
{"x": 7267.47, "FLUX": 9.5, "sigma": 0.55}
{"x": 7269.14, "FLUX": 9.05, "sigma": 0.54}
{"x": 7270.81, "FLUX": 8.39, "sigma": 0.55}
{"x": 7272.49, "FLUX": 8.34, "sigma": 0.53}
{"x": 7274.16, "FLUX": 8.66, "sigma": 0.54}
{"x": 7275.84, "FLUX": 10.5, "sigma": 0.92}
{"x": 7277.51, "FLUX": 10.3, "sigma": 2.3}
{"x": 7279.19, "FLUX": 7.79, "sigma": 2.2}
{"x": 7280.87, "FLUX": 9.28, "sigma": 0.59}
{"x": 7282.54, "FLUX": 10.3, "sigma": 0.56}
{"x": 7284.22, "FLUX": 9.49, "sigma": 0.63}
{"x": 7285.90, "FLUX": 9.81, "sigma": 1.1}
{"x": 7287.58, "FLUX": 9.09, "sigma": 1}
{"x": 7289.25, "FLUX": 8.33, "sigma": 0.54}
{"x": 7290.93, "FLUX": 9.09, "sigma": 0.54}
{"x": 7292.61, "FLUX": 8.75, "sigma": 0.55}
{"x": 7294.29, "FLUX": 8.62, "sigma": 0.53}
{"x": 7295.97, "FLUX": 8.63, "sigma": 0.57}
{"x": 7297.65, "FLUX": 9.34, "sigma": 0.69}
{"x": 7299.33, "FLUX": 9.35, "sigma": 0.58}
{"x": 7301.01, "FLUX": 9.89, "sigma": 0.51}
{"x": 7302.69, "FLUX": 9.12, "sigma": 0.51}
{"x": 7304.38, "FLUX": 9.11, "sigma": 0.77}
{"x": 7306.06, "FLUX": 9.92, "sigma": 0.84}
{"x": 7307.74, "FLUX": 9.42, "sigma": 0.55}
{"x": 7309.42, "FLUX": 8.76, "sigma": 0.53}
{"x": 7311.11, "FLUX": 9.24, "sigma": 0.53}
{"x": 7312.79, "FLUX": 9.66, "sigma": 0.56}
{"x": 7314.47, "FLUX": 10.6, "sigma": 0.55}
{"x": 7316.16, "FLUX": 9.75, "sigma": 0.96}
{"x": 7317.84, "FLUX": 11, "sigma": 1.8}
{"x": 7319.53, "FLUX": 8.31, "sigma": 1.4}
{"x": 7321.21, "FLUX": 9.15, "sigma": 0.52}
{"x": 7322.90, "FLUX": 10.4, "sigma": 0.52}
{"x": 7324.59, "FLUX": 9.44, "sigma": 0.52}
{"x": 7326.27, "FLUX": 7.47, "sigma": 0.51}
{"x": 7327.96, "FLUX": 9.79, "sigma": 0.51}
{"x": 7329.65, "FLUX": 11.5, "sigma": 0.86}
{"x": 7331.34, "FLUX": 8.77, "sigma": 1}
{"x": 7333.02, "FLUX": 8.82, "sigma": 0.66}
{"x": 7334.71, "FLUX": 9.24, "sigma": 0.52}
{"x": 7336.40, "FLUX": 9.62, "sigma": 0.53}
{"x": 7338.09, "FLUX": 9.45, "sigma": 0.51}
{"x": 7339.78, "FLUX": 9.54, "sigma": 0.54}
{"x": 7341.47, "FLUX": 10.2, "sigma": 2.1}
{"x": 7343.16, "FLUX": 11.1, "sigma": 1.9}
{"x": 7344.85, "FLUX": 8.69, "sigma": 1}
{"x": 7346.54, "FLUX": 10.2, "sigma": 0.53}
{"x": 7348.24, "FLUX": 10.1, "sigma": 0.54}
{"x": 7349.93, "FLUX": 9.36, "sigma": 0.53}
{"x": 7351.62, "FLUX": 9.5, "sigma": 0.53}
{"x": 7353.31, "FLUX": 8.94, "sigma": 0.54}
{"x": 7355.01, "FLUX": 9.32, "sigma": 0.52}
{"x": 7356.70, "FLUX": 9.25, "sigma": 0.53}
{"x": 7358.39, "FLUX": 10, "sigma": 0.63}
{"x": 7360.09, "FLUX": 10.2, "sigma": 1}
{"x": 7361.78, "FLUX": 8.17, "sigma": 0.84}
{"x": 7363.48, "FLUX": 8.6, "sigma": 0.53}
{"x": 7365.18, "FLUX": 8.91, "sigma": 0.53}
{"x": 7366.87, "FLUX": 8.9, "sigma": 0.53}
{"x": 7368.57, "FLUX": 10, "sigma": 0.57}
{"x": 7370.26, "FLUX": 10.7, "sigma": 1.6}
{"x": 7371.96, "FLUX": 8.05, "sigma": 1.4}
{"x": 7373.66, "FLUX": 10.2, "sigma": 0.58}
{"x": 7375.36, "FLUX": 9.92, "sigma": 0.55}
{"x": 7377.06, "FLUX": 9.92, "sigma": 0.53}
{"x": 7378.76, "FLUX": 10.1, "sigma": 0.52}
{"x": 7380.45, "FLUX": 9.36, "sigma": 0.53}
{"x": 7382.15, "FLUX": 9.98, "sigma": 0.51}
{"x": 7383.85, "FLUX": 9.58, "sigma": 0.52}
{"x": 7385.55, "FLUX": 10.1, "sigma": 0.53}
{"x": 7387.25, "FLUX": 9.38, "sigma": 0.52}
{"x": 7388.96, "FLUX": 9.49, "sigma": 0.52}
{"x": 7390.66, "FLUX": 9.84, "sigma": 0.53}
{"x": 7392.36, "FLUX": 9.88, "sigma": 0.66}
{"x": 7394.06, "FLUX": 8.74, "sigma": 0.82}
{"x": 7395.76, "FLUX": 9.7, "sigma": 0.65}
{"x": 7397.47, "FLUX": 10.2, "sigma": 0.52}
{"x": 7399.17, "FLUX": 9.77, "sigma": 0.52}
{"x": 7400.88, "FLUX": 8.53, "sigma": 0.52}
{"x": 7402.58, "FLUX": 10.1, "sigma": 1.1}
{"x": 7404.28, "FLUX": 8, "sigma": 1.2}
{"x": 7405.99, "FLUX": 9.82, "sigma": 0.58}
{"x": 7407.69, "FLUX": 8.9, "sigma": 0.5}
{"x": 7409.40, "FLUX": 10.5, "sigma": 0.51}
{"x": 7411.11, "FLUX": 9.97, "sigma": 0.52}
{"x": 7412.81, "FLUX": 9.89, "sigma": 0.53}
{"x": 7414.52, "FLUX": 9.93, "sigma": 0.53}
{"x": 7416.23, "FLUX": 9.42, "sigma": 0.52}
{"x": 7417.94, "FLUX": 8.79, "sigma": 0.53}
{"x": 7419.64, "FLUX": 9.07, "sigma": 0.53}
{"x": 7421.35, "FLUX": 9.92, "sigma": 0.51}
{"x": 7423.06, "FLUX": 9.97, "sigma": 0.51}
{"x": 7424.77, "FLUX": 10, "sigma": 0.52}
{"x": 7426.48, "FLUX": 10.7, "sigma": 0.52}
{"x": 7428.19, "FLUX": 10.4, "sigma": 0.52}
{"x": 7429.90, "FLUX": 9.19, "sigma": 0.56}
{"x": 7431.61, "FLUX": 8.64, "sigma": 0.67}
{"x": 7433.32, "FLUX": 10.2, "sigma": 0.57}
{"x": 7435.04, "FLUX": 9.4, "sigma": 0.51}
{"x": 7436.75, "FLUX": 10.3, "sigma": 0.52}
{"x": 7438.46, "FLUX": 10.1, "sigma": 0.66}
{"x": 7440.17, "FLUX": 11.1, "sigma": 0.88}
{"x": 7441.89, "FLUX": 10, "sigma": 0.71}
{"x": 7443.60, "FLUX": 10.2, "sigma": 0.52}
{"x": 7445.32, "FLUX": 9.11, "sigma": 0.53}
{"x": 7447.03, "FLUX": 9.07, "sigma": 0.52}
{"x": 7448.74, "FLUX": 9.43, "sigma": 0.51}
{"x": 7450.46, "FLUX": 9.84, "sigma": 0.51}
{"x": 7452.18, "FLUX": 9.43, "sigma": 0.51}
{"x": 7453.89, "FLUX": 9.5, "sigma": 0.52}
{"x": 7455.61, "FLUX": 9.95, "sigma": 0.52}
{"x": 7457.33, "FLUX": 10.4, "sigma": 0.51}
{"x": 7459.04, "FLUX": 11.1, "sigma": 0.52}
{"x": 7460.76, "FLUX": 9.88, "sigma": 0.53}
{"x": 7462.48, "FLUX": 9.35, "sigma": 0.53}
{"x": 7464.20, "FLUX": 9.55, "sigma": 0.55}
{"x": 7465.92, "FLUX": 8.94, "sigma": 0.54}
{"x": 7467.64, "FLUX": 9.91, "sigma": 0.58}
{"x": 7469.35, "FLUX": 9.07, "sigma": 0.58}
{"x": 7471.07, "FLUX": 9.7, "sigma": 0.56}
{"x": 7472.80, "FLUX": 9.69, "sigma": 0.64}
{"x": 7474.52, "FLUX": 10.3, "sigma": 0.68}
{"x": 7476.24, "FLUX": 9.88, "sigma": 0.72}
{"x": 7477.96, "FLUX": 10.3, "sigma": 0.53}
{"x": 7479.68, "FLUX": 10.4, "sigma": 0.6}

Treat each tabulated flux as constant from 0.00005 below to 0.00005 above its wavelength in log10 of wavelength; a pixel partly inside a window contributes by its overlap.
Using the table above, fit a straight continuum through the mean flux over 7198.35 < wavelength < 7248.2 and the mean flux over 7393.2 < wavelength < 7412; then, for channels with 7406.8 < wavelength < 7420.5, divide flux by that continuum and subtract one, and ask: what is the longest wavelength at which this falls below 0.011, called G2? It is 7419.64 angstrom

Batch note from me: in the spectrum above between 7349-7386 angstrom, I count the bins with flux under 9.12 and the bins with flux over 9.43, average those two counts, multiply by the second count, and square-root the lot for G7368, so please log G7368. 10.4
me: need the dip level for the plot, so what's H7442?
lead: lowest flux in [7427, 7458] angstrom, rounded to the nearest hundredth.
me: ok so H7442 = 8.64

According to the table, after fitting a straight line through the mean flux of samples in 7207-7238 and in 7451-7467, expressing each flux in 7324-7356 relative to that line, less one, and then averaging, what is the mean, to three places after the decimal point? 0.028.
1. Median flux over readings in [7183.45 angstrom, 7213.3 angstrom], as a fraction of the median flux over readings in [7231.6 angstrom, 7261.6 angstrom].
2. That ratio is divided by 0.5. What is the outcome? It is 1.89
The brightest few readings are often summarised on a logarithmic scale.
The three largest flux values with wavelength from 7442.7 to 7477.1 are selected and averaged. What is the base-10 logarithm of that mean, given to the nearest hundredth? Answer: 1.03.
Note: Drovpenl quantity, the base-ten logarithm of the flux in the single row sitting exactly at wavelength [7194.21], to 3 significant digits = 0.931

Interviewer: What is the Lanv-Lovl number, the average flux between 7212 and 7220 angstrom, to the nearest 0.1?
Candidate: 8.6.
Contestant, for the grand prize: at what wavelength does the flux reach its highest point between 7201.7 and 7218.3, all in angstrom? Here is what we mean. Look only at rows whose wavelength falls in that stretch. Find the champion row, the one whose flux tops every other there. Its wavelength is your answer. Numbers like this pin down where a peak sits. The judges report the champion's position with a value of 7217.44 angstrom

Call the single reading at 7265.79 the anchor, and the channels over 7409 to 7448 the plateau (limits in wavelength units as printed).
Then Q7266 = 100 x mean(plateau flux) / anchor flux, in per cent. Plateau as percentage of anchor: 100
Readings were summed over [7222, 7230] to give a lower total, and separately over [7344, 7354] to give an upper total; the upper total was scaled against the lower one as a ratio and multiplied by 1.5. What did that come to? 1.9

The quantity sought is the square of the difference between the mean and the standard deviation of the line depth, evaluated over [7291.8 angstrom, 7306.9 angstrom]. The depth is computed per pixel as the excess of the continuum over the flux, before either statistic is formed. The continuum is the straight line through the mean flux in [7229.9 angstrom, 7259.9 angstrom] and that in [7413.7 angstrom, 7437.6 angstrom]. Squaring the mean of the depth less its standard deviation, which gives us 0.3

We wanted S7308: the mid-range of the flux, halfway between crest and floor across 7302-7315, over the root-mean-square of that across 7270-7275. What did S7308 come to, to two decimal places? 1.14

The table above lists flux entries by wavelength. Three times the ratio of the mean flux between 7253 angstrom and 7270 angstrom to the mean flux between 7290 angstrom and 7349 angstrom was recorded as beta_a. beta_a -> 2.94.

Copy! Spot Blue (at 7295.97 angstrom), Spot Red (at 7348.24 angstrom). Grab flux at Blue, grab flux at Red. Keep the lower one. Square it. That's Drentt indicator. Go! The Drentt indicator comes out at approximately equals 74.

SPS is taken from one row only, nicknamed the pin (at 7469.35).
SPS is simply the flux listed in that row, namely 9.07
